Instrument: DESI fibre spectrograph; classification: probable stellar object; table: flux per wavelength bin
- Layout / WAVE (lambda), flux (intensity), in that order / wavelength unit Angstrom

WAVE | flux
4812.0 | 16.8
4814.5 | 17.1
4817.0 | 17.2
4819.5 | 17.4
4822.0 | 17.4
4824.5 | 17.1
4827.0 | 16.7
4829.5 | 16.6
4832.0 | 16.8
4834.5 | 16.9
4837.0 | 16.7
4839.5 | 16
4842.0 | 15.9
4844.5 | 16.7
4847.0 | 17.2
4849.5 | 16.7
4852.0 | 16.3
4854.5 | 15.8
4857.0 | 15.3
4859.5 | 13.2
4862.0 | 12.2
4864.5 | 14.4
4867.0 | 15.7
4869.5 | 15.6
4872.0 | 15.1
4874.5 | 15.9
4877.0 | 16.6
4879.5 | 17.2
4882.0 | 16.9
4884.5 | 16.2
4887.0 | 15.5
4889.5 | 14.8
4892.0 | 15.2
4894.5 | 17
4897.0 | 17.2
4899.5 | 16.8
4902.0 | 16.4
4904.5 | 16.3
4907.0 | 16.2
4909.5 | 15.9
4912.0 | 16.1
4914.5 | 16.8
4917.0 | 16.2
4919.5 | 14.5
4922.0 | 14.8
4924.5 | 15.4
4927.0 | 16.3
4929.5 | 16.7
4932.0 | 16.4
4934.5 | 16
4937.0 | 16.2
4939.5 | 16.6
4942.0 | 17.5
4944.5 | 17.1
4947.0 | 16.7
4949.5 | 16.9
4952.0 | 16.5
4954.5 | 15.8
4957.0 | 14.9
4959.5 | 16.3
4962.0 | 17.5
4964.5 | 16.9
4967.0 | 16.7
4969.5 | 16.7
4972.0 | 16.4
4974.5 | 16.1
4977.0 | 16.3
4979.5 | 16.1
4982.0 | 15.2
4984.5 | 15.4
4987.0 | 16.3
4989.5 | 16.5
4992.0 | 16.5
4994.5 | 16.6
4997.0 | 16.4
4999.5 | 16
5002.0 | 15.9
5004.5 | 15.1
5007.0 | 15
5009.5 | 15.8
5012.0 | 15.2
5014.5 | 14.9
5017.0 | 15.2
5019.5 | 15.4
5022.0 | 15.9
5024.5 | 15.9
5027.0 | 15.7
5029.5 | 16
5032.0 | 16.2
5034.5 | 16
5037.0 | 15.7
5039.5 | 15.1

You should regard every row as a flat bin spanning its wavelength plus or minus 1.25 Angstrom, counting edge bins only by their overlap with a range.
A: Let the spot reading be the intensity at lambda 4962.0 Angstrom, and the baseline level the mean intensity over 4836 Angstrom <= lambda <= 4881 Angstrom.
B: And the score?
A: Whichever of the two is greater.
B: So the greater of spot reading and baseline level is 17.5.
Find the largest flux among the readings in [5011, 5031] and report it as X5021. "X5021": 16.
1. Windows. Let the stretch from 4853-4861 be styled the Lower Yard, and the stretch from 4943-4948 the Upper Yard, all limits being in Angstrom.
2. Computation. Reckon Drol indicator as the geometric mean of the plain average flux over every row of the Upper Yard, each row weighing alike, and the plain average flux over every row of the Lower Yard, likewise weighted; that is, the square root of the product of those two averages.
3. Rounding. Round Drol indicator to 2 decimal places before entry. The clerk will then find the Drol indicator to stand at 15.80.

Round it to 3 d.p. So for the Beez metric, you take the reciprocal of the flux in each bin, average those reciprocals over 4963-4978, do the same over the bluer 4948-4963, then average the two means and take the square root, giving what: 0.247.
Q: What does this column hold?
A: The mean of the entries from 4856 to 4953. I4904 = 16.0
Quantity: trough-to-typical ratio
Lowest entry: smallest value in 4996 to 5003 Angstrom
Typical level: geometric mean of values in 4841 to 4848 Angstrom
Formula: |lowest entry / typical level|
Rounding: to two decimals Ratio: 0.96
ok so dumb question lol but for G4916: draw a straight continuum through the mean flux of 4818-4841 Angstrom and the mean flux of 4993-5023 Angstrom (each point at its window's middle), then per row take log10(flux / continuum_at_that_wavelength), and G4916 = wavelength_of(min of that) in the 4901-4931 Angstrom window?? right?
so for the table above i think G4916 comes 4919.5 Angstrom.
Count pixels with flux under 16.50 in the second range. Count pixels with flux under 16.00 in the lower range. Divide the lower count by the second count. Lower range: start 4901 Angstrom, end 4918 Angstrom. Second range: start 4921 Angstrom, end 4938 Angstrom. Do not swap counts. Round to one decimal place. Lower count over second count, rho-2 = 0.2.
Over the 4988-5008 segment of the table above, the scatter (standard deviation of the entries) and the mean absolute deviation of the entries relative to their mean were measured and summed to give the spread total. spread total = 1.1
